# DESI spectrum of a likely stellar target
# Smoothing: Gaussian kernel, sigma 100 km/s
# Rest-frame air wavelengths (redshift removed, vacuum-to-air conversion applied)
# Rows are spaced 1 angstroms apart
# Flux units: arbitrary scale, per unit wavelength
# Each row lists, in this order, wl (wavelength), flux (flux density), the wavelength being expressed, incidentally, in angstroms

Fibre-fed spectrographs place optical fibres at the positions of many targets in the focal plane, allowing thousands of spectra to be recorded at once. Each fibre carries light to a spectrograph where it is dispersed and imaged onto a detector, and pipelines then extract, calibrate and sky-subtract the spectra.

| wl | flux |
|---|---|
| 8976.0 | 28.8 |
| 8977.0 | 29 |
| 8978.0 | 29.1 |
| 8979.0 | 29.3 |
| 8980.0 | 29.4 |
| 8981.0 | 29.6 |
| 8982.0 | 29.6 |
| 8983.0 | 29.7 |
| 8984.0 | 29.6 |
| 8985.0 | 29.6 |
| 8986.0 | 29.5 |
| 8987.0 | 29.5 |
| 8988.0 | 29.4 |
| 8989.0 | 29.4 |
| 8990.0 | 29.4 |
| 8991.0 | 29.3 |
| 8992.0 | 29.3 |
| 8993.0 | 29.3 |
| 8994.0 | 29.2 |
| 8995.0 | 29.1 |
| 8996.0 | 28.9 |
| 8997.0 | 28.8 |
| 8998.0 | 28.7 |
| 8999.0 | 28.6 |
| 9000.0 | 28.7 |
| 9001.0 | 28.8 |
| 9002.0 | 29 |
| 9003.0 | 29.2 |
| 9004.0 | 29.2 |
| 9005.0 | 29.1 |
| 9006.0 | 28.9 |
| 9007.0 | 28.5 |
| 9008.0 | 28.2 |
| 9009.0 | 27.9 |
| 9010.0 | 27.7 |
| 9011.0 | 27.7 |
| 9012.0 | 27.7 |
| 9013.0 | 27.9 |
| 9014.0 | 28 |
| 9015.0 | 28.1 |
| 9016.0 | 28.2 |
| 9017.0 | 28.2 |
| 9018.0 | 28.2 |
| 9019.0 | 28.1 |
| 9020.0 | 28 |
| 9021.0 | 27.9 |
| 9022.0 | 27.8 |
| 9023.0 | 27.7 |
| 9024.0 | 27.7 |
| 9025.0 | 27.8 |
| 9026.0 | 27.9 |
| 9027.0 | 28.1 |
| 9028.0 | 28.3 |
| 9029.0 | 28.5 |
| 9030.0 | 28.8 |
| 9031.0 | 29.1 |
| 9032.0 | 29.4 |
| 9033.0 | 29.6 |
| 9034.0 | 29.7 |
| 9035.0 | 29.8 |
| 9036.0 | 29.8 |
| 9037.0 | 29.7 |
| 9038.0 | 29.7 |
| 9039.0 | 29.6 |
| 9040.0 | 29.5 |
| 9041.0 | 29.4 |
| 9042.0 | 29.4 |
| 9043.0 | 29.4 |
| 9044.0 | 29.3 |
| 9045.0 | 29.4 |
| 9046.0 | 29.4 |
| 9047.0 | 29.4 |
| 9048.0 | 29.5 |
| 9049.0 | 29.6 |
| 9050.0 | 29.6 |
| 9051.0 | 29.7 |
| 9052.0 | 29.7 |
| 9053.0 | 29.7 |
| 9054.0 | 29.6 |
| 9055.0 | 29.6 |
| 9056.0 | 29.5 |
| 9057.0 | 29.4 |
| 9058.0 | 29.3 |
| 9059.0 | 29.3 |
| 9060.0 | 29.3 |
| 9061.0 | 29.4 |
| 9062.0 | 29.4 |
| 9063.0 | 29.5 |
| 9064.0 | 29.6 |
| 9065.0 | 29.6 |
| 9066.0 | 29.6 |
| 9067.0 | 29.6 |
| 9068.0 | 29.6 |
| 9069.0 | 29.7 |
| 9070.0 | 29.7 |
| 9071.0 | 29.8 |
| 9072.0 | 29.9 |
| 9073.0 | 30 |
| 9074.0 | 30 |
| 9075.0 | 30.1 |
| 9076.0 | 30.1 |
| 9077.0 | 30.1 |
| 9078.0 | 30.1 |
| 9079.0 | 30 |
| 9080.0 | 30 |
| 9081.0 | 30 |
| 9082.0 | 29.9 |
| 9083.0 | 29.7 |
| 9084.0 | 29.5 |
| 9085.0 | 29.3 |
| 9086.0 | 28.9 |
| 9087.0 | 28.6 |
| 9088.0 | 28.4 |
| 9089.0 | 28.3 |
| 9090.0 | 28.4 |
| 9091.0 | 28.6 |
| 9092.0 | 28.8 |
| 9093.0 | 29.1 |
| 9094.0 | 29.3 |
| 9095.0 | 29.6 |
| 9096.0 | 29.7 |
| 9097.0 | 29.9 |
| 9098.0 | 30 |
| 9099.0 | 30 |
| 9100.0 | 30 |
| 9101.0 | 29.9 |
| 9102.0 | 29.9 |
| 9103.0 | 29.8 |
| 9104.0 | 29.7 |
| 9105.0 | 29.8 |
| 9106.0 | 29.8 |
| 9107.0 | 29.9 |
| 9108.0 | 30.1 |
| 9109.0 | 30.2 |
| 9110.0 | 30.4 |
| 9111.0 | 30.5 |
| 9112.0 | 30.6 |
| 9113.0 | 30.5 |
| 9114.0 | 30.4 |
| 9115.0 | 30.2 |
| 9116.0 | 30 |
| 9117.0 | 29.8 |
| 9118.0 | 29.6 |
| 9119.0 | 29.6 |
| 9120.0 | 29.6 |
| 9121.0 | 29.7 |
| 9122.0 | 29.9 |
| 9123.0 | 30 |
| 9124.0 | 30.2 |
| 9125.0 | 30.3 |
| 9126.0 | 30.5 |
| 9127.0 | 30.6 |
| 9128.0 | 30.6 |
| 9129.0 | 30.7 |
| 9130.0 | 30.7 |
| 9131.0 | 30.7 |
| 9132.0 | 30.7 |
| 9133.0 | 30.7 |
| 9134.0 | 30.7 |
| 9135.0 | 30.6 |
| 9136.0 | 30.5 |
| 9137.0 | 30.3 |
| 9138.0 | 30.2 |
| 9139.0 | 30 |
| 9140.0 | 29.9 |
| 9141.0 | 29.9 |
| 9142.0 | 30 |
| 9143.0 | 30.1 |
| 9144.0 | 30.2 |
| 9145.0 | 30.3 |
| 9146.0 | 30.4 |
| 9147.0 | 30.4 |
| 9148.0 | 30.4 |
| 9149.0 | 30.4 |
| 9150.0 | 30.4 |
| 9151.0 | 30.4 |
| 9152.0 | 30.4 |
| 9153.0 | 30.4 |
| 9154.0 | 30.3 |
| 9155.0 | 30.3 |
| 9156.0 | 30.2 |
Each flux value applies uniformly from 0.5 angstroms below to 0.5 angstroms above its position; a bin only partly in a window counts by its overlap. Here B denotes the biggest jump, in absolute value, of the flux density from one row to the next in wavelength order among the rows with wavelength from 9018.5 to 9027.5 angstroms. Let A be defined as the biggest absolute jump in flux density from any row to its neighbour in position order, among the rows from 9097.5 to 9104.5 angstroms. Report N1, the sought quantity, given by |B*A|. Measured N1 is 0.020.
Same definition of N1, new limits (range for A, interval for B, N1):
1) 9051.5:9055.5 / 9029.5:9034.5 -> 0.030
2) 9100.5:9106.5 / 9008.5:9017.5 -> 0.020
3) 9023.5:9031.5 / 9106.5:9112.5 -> 0.060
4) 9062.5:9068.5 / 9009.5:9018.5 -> 0.020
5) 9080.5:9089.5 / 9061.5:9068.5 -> 0.040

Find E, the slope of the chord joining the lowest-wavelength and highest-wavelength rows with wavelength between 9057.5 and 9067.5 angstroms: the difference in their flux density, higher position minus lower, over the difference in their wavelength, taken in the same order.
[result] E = 0.03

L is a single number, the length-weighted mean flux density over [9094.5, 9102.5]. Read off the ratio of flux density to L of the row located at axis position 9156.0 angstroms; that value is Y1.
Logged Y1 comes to 1.01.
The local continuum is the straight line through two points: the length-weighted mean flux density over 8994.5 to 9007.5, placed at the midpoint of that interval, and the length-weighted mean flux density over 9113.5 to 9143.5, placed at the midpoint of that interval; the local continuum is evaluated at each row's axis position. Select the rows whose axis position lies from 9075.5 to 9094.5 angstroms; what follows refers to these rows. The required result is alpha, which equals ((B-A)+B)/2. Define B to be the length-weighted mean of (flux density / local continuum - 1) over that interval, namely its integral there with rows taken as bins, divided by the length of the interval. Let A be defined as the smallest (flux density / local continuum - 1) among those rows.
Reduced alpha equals 0.010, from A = -0.051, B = -0.015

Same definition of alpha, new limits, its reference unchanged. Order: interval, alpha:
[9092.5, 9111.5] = 0.010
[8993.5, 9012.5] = 0.013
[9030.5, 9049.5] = 0.009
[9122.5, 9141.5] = 0.012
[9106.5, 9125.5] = 0.008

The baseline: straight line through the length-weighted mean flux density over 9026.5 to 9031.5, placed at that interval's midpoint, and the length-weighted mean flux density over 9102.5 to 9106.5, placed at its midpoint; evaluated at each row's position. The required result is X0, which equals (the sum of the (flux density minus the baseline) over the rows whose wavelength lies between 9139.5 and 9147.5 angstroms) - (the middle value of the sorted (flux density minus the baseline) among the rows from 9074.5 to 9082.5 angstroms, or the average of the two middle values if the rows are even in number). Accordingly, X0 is -3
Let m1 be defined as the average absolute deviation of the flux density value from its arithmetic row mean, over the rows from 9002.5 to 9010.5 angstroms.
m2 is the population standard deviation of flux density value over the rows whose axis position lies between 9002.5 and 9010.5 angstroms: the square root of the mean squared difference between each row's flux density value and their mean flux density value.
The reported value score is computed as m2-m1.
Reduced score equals 0.050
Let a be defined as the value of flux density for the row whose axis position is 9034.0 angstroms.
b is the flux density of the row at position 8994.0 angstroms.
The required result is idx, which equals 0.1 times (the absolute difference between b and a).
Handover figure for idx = 0.050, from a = 29.7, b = 29.2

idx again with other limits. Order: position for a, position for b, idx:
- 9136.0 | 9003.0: 0.130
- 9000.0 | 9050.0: 0.090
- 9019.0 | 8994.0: 0.110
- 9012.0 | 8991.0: 0.160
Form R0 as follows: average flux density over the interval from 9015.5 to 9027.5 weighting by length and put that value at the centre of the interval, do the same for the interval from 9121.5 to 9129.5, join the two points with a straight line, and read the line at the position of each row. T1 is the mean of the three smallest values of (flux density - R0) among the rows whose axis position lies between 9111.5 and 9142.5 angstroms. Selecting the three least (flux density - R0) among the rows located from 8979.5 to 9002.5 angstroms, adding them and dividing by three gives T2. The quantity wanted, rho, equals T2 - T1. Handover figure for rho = 2.0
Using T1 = -0.77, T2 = 1.2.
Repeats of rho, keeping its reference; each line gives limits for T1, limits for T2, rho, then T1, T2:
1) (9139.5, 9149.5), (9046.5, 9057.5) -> 1.5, -0.77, 0.7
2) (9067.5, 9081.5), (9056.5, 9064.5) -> -0.1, 0.61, 0.5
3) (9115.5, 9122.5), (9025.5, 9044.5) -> 0.6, -0.60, 0.0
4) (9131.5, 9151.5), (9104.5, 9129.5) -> 0.2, -0.77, -0.6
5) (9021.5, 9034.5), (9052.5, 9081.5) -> 0.8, -0.29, 0.5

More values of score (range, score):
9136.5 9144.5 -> 0.014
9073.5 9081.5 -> 0.000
